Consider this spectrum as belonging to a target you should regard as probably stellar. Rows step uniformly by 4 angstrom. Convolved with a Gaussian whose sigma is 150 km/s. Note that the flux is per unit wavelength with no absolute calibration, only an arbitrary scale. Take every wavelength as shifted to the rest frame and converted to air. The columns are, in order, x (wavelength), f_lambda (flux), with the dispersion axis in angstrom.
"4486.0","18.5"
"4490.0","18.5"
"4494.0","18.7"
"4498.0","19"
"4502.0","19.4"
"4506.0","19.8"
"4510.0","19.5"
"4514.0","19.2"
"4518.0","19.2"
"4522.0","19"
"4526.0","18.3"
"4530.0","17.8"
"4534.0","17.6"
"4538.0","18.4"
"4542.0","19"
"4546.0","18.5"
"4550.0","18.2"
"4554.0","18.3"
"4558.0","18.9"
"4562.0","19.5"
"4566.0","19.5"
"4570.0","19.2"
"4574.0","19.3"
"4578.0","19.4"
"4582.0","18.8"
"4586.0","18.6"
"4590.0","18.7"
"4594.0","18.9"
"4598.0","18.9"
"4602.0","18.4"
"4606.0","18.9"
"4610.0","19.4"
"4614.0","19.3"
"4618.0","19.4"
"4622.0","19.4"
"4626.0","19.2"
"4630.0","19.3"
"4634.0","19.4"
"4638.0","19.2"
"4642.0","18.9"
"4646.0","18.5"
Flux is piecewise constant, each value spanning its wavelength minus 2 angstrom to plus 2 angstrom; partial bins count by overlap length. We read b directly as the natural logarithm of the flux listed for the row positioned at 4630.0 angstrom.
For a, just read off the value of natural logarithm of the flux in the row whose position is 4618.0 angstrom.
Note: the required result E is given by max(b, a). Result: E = 2.97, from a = 2.965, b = 2.96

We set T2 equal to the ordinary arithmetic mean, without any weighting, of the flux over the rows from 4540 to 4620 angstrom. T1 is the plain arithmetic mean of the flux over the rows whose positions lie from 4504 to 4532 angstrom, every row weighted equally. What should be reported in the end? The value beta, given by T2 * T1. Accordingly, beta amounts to 360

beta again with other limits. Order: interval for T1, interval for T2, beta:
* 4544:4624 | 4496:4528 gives 364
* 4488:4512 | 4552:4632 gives 365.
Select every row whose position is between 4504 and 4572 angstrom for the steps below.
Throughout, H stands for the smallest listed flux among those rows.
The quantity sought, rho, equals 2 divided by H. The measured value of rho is 0.114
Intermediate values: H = 17.6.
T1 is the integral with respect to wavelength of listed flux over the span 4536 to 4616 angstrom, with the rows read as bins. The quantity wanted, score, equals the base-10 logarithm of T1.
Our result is 3.18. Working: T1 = 1512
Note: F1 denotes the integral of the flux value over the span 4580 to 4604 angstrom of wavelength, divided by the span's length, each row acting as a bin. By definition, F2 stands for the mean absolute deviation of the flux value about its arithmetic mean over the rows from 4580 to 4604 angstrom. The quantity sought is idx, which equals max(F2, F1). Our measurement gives 18.7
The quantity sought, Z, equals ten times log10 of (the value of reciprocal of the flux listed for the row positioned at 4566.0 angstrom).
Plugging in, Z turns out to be -12.9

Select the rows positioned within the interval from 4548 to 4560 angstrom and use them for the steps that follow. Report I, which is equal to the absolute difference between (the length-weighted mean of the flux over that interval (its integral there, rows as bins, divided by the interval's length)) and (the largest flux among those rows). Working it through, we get 0.43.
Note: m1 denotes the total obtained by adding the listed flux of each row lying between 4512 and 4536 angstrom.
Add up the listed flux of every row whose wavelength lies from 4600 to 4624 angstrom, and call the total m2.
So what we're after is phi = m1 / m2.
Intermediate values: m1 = 111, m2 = 115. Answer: 0.97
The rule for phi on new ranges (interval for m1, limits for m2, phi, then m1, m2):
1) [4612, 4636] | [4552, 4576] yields 1.01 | 116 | 115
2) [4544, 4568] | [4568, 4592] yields 0.99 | 113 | 114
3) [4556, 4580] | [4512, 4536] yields 1.04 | 116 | 111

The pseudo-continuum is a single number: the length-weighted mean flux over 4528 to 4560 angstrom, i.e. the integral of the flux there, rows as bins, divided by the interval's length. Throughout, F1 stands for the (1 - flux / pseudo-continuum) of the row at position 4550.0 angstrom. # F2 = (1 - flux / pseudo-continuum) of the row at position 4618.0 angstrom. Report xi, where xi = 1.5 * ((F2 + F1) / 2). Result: -0.038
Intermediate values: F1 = 0.01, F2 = -0.058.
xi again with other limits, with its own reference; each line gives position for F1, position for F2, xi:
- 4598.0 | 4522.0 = -0.050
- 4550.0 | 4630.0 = -0.034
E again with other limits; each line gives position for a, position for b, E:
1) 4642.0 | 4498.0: 2.94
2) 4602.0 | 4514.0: 2.95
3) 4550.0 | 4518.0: 2.95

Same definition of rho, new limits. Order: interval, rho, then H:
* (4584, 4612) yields 0.109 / 18.4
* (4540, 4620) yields 0.110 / 18.2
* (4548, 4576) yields 0.110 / 18.2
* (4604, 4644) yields 0.106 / 18.9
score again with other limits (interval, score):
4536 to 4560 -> 2.65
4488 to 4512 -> 2.66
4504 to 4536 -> 2.78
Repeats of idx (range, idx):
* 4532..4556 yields 18.3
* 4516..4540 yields 18.4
